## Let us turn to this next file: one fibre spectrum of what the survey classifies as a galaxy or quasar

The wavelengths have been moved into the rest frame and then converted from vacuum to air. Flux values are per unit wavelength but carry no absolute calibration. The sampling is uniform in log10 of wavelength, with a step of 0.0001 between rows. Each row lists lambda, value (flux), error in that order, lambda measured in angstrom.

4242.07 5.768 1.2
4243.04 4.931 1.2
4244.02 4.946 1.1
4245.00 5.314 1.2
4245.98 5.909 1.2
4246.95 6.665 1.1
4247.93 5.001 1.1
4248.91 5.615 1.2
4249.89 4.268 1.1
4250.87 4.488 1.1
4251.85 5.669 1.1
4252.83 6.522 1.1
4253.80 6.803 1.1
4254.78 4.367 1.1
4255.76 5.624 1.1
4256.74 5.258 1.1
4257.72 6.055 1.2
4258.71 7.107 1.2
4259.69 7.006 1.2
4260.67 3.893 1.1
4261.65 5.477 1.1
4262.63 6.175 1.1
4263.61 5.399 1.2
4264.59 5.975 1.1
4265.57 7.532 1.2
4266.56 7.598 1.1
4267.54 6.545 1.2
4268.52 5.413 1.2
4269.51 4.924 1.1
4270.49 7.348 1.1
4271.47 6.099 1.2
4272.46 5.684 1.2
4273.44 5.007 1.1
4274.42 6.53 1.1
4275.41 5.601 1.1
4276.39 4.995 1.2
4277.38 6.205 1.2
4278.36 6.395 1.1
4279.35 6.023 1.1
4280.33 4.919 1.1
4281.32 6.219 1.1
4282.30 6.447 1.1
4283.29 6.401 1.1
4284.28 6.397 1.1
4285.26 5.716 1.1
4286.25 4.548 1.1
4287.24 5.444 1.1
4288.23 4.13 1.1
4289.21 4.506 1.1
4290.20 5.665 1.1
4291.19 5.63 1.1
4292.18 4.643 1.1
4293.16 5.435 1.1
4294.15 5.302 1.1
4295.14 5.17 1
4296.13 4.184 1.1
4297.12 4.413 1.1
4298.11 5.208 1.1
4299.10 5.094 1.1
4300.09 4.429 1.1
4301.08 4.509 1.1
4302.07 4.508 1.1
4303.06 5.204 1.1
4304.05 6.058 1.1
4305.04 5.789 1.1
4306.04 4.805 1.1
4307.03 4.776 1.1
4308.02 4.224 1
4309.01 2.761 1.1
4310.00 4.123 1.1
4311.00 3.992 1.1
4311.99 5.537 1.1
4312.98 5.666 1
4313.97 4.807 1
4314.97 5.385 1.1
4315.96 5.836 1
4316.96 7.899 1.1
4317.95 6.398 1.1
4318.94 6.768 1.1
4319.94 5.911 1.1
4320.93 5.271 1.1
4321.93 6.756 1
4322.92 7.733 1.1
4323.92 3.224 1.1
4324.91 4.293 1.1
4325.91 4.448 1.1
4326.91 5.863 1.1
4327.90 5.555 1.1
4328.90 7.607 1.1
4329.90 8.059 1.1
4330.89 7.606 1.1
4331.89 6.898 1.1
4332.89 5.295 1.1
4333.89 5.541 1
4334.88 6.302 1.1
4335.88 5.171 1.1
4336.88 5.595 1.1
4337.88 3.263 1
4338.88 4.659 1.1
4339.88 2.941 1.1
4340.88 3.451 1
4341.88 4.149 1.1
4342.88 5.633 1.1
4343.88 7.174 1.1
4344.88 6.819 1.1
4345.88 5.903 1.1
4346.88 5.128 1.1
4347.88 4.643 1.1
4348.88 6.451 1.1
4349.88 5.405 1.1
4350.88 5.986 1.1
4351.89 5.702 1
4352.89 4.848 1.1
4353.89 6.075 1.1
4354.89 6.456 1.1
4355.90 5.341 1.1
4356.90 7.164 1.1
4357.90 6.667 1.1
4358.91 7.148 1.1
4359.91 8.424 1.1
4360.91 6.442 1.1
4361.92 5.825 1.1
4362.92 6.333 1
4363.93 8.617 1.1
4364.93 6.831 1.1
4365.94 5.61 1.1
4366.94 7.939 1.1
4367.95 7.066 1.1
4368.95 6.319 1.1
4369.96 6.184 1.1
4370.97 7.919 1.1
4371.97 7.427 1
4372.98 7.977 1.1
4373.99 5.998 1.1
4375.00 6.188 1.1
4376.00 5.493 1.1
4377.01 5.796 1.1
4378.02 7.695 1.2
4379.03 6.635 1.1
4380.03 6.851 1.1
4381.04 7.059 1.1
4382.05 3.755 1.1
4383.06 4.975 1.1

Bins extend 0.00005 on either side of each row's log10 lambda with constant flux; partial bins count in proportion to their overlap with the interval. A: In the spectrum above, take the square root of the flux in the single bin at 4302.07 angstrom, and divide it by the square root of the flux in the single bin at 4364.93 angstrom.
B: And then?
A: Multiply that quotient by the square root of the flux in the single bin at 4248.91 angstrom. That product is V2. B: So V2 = 1.9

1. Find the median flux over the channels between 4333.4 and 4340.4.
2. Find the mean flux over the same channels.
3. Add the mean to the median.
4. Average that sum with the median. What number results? 7.6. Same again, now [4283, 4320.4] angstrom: 7.8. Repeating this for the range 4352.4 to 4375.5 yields 9.8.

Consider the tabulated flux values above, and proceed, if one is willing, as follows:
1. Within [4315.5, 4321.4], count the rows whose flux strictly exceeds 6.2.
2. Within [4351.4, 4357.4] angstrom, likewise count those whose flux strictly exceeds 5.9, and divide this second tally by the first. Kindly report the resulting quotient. 1.0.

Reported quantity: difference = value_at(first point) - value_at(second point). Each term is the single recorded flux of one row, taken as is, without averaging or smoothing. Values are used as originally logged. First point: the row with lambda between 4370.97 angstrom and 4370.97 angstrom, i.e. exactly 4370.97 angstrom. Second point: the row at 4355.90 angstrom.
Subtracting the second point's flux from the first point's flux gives 2.6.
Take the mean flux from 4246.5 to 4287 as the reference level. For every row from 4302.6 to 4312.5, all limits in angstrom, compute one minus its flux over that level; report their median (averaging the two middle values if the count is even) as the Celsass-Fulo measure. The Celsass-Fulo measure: 0.18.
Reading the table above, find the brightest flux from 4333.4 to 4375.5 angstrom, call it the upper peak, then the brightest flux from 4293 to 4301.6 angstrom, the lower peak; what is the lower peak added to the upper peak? 14.1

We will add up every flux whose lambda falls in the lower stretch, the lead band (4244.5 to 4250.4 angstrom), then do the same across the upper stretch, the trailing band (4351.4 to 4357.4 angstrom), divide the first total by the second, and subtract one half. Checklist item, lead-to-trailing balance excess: 0.42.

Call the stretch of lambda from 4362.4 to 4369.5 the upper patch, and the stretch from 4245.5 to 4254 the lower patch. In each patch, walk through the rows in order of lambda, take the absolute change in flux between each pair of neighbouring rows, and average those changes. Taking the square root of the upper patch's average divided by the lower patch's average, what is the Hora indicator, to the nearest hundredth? 1.33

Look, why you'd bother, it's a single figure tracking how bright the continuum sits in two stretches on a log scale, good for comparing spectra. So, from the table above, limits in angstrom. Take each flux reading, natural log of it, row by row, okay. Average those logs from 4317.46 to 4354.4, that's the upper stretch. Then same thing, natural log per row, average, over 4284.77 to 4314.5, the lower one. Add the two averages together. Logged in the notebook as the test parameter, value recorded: 3.27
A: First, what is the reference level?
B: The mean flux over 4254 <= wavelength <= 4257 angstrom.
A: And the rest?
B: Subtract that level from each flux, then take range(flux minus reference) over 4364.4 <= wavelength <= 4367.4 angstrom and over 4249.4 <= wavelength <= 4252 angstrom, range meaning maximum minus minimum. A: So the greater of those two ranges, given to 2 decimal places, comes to 2.33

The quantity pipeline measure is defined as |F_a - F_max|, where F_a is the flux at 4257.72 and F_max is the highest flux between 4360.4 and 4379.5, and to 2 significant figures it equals 2.6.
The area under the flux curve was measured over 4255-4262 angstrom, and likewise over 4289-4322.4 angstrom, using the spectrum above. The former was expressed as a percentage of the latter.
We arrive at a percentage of 23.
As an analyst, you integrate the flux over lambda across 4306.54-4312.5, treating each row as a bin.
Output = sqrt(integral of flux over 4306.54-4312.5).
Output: 5.0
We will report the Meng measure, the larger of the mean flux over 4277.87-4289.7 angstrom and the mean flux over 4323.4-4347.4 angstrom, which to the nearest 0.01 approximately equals 5.60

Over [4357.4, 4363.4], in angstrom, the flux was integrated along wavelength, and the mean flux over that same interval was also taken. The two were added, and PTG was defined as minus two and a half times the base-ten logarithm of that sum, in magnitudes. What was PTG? -4.20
